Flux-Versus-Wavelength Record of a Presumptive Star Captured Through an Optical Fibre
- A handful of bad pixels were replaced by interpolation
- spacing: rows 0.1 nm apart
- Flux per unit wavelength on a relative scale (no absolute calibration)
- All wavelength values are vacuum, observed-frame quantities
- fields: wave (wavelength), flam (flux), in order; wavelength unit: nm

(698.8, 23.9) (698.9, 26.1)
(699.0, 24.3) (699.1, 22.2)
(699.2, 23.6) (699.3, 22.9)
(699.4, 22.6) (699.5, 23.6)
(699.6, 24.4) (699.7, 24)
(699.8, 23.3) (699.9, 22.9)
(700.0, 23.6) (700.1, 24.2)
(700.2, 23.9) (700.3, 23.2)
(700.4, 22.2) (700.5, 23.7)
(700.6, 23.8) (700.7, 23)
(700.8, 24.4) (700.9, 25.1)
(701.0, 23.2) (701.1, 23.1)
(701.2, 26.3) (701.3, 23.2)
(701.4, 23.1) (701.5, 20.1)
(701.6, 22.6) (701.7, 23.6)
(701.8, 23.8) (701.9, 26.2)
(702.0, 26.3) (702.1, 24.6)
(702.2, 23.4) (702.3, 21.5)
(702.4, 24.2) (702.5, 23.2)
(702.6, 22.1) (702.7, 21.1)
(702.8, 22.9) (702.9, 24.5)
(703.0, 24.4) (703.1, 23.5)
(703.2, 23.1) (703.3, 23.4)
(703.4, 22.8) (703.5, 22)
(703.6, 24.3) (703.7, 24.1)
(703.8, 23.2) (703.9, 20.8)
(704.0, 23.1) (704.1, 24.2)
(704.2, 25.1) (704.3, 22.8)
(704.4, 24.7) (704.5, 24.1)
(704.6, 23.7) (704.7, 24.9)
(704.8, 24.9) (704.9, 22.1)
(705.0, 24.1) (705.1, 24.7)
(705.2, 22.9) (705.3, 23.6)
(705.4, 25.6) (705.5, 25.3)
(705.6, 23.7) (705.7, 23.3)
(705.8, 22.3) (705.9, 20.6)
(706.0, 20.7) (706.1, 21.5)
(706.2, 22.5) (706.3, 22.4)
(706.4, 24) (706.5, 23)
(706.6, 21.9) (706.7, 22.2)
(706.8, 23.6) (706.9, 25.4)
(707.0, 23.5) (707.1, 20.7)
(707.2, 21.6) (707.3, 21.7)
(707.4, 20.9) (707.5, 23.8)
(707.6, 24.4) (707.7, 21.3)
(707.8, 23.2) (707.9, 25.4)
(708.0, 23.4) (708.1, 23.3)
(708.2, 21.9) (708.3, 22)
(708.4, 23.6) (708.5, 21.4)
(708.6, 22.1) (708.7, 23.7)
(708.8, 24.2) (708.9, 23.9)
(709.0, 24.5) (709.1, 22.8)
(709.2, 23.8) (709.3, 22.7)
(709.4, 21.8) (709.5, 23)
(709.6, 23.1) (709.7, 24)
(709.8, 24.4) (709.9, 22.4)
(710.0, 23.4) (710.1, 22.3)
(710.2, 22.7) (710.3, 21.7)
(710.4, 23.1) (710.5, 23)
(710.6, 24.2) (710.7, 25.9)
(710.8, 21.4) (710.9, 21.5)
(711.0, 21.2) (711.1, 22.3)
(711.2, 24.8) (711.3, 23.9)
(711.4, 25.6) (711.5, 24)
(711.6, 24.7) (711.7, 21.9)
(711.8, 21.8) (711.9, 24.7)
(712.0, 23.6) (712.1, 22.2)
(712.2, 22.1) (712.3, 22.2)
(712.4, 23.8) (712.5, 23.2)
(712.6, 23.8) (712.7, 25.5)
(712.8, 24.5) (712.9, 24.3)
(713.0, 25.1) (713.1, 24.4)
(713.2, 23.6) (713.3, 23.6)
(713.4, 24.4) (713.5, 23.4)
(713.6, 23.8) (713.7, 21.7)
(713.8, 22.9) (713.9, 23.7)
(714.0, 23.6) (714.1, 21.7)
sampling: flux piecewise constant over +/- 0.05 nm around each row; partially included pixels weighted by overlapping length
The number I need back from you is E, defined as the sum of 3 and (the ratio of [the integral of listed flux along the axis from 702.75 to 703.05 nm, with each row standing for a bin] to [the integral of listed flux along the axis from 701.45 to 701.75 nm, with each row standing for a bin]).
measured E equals 4.08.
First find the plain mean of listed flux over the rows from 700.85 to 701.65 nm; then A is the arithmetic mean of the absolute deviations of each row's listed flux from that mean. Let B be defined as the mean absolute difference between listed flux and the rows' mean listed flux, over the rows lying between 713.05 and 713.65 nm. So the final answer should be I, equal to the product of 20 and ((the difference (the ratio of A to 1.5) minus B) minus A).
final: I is -15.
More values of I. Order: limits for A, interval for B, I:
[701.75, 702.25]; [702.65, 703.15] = -28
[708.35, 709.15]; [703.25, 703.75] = -21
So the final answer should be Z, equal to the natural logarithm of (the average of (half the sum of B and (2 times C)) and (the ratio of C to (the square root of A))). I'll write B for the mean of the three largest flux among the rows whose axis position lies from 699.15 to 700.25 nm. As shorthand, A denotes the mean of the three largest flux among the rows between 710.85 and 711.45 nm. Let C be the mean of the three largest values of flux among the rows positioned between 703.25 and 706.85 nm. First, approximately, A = 24.8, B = 24.2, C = 25.3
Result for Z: 3.06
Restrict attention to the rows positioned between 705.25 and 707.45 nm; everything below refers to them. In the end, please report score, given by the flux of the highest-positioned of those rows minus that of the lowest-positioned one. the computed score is -2.7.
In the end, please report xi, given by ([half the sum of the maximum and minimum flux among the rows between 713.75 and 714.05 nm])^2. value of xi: 543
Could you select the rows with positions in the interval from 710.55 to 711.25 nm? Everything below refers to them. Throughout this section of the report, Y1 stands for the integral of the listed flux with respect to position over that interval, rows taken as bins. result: 16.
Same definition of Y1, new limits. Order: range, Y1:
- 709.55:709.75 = 5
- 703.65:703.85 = 5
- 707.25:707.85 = 14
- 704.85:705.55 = 17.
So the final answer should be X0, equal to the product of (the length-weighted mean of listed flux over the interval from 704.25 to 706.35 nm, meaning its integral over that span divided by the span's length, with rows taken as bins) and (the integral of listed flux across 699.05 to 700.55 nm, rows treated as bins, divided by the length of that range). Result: 545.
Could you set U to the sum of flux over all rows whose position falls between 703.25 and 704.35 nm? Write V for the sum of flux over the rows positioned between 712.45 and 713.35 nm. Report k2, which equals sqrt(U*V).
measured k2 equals 236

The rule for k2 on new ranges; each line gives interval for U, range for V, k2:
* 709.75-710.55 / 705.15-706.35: 224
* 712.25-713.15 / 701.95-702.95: 225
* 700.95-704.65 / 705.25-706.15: 424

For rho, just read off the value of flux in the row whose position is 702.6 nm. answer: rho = 22.1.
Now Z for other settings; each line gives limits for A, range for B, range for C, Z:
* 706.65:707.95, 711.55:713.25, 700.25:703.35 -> 3.09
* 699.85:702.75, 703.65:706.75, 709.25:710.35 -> 3.03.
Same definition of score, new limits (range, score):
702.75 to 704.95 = -0.8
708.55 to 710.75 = 3.8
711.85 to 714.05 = -1.1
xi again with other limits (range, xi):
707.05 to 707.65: 509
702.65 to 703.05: 520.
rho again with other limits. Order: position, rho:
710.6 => 24.2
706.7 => 22.2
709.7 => 24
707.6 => 24.4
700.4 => 22.2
